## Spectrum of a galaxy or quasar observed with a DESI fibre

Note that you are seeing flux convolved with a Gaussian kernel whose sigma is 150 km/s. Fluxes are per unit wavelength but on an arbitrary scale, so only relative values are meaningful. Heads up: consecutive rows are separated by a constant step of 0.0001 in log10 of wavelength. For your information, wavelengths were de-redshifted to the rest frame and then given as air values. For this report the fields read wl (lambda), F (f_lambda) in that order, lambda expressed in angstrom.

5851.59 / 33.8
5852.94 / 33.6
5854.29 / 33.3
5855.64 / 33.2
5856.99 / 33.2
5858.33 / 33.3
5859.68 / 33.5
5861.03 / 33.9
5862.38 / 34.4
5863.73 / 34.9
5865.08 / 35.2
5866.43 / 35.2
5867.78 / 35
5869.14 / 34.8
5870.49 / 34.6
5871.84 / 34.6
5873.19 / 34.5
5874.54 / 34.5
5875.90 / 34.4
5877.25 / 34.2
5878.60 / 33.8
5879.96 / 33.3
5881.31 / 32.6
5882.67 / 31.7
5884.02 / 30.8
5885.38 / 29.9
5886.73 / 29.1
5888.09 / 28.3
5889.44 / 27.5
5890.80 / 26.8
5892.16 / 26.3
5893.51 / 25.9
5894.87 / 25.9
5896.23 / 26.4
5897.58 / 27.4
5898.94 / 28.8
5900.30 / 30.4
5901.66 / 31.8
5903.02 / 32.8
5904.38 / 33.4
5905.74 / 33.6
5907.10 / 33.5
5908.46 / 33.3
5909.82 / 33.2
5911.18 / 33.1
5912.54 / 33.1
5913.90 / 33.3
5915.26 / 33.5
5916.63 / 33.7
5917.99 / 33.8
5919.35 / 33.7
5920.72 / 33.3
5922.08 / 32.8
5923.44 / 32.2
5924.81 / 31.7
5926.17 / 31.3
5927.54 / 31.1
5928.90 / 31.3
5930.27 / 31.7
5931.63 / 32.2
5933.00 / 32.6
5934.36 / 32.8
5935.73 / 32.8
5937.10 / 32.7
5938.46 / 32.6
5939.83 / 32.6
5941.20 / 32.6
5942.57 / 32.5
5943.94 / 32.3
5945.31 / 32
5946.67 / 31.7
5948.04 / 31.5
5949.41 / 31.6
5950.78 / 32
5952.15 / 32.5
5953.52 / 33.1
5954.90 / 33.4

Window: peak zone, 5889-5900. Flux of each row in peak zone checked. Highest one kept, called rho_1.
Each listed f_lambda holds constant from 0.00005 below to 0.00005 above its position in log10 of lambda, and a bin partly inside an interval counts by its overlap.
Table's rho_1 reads 28.8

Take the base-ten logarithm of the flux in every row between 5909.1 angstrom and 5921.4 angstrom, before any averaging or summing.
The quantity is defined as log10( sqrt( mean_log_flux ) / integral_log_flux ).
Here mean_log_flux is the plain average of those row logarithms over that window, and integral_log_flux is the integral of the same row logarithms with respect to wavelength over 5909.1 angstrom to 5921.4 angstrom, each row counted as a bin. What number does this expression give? -1.18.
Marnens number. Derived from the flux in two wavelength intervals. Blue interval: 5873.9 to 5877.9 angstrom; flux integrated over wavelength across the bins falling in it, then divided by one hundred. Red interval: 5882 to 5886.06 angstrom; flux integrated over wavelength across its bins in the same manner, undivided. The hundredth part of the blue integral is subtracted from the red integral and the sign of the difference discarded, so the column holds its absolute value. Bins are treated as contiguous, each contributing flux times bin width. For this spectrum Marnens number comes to 124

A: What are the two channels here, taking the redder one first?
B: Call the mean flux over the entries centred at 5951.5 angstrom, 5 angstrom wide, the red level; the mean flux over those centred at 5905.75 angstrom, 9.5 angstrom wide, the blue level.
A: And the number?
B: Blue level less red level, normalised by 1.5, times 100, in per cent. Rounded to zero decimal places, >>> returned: 52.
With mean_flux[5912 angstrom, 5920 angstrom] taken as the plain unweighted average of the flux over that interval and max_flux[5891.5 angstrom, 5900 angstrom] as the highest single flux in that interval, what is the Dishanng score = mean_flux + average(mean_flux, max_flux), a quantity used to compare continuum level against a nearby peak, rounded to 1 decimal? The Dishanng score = 64.7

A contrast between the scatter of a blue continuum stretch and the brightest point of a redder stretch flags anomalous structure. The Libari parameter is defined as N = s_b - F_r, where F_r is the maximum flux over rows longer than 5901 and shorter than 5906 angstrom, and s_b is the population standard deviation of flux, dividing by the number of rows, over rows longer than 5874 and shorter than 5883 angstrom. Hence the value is -32.6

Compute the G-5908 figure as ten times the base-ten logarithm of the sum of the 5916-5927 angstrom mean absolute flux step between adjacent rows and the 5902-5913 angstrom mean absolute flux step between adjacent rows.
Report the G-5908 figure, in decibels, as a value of -3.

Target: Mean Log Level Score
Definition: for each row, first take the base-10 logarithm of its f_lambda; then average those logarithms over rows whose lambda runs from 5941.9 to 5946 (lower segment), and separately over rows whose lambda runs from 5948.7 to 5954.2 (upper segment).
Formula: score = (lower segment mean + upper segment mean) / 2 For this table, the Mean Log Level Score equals 1.51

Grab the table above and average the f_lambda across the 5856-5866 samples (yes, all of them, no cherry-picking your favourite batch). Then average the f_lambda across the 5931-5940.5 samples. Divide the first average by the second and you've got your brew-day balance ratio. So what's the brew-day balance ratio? 1.04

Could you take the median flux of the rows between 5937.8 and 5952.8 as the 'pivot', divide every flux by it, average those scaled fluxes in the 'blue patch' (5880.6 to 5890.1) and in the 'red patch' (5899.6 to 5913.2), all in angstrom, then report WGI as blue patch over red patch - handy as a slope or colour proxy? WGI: 0.91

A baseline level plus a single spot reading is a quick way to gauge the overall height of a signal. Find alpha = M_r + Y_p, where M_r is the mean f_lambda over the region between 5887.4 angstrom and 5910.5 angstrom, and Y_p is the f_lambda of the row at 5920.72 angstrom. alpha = 63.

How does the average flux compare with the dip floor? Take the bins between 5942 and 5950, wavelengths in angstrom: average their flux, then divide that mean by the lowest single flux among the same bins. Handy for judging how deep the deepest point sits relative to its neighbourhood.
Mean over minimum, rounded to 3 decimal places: 1.014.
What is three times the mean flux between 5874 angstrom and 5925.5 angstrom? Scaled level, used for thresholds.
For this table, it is 94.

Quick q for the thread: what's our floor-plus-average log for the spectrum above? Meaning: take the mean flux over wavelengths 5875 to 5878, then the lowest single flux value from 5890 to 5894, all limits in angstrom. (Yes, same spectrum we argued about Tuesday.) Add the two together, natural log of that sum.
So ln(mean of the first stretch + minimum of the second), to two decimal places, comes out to 4.10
